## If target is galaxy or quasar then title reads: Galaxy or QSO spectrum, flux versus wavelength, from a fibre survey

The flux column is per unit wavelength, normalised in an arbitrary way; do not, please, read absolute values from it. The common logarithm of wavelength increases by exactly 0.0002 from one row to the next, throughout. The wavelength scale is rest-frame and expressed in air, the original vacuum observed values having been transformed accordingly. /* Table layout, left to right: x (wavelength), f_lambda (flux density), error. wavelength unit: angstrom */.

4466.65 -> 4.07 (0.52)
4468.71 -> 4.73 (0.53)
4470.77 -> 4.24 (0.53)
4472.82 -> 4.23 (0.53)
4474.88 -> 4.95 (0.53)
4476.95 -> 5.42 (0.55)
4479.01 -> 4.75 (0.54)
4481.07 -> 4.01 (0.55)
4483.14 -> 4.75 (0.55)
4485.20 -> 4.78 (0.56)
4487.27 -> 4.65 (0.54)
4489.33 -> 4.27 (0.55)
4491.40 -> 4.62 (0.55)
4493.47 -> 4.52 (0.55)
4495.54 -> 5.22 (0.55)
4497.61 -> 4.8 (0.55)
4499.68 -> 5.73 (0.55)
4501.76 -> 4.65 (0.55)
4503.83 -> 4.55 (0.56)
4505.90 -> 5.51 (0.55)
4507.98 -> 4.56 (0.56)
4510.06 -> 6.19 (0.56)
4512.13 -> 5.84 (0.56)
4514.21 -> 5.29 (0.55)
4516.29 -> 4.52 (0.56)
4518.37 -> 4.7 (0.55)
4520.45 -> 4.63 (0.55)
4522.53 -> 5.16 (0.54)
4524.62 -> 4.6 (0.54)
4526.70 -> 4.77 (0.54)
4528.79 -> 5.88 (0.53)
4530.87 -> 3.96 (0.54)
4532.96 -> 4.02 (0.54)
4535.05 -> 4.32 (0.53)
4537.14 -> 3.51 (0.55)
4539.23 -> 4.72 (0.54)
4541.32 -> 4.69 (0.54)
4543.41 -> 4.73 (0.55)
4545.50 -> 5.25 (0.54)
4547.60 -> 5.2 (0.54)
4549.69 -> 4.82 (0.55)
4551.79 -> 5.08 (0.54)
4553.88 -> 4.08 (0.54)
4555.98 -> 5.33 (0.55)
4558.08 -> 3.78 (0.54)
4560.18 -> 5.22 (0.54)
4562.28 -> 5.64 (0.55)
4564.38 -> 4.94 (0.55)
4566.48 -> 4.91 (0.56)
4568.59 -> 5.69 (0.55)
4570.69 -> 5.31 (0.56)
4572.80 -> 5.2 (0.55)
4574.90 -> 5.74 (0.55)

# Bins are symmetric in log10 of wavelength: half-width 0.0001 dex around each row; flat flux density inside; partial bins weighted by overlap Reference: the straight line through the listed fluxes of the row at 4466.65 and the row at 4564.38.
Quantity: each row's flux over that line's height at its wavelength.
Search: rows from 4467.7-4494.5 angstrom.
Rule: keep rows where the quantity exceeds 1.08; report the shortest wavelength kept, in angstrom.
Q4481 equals 4468.71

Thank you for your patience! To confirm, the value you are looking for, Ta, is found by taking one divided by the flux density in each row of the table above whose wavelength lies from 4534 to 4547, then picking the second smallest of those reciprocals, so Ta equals 0.21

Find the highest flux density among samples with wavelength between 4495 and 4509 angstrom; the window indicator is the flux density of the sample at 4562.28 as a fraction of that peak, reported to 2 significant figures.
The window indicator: 0.98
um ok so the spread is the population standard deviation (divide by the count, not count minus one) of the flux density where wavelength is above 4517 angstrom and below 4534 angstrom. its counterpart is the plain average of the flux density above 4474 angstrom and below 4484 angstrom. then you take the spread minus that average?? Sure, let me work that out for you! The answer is -4.2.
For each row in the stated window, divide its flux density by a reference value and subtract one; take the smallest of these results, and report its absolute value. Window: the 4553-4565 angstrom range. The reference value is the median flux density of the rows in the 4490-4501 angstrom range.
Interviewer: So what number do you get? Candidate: 0.21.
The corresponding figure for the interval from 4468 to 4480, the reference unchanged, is 0.12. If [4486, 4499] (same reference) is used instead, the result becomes 0.11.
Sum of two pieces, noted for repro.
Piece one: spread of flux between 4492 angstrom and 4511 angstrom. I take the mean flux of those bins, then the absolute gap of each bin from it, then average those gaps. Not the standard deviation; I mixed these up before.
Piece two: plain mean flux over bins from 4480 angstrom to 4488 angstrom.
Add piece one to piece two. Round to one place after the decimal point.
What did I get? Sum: 5.1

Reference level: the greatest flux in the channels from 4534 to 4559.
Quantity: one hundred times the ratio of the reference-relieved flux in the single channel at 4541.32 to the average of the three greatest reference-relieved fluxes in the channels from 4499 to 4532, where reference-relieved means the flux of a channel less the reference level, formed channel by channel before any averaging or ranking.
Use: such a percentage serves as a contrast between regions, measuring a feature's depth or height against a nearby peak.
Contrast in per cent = -100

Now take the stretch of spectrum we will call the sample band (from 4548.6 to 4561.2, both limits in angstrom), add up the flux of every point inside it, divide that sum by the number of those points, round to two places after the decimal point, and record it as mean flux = 4.72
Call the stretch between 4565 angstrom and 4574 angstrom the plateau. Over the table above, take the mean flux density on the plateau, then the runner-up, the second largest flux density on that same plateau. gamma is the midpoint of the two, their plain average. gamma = 5.29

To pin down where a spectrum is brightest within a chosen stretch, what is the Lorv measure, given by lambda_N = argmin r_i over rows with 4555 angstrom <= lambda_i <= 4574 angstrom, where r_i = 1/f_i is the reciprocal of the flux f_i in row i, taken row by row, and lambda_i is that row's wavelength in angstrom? 4568.59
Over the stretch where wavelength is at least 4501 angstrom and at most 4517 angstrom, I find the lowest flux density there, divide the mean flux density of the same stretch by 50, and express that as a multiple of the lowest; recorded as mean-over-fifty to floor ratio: 0.023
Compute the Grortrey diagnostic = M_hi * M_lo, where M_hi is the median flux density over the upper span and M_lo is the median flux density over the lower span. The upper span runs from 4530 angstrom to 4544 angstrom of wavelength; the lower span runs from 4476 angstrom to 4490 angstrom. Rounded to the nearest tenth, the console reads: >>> 20.5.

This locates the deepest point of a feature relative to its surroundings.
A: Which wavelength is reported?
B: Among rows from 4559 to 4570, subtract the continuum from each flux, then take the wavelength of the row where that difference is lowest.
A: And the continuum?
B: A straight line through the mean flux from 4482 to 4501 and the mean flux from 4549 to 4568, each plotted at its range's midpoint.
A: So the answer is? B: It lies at 4566.48 angstrom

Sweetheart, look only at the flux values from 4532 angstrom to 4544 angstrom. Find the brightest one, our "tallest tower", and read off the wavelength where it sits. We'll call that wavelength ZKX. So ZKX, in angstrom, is 4543.41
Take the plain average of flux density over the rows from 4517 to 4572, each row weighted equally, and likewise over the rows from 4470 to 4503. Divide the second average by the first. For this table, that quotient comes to 0.98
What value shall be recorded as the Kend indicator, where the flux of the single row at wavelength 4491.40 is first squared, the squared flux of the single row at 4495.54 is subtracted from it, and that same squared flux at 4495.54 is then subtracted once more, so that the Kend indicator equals -33.2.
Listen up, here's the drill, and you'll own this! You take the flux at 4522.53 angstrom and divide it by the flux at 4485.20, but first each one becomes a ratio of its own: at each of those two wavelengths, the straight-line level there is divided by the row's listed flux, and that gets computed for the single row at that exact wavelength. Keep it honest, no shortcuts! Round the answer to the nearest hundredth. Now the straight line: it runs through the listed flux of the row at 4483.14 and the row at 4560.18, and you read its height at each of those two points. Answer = 0.97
